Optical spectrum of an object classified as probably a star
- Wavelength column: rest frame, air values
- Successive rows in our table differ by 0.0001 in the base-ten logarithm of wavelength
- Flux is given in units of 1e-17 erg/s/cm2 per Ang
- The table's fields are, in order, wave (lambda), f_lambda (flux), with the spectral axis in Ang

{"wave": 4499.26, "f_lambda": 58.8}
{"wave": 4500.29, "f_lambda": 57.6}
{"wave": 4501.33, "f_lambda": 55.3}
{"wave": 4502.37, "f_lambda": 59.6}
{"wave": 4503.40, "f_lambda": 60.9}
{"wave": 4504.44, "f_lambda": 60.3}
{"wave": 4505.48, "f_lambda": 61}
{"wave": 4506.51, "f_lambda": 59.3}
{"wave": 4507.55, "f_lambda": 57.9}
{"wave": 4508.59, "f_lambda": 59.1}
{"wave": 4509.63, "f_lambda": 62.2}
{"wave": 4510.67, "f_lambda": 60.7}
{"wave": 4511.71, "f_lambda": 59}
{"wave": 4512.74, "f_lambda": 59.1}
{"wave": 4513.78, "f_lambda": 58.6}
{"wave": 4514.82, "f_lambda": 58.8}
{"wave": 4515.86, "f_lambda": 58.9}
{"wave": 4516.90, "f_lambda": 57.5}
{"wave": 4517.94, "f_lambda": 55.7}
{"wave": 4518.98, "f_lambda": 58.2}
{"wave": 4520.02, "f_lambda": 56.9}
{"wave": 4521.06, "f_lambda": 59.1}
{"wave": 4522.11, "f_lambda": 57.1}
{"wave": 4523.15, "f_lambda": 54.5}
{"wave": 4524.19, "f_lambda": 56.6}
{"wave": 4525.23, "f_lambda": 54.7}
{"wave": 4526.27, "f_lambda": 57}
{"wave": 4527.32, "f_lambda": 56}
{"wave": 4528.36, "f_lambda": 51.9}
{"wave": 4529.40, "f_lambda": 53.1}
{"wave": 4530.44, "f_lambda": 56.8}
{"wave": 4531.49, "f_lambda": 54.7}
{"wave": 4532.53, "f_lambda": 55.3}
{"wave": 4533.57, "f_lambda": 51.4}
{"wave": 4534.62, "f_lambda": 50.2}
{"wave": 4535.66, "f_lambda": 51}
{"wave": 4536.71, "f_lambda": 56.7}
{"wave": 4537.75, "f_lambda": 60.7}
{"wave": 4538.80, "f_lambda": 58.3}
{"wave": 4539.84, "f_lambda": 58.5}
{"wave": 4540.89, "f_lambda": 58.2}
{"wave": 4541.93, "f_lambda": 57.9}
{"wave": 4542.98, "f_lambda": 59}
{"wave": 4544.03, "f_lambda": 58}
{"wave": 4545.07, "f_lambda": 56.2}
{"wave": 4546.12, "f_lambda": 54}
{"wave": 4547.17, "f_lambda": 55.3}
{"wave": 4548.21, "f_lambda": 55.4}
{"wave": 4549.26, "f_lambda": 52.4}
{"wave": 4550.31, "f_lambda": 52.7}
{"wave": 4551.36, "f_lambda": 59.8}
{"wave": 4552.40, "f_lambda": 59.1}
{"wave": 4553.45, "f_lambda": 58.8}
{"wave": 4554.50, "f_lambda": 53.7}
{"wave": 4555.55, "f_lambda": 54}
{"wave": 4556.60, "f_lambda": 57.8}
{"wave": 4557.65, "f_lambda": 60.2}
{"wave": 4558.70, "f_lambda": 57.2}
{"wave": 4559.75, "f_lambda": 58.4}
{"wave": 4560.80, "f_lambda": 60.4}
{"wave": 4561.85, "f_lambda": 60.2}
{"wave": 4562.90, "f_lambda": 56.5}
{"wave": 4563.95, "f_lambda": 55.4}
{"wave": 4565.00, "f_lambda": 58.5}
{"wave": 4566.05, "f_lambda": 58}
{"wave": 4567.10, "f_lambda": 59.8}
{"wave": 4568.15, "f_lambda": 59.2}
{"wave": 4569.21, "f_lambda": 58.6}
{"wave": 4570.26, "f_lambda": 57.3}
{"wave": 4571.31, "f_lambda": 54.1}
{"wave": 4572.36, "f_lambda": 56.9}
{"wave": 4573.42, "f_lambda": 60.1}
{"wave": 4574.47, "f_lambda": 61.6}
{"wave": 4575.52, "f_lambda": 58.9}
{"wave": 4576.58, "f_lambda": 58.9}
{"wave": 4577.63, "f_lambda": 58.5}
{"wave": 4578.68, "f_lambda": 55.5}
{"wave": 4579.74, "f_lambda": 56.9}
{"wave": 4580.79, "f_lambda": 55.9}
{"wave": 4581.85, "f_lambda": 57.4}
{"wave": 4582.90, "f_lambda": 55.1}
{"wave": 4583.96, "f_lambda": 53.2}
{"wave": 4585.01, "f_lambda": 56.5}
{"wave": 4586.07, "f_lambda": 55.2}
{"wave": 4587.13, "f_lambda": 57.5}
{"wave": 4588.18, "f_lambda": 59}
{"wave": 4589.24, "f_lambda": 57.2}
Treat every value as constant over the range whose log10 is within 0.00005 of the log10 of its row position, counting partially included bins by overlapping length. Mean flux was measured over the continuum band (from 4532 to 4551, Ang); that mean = 56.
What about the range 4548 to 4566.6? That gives 57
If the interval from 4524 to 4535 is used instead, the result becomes 54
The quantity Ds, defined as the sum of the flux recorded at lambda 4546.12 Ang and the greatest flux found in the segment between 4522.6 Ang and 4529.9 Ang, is 111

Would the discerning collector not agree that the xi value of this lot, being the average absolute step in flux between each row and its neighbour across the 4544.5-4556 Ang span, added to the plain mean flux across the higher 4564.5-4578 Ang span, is 60.5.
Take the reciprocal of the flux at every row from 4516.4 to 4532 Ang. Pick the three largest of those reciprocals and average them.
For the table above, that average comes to 0.0188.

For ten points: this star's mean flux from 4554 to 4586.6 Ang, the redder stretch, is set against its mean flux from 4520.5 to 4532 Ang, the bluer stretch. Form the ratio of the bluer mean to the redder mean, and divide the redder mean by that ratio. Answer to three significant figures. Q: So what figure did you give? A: 59.3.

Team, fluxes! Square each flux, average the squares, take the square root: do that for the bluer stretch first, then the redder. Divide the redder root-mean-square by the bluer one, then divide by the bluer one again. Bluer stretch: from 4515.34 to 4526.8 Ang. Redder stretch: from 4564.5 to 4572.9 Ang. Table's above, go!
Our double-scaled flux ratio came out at 0.0178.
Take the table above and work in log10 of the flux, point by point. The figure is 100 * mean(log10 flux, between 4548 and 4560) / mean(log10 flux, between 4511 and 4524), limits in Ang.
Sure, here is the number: 99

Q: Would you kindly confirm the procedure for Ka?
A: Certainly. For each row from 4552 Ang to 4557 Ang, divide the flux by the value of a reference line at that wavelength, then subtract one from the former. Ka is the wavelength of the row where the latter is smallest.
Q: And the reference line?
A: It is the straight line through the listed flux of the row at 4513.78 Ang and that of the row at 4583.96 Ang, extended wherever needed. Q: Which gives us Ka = 4554.50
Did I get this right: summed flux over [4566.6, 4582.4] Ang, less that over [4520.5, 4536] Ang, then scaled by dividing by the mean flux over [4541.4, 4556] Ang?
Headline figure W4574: 1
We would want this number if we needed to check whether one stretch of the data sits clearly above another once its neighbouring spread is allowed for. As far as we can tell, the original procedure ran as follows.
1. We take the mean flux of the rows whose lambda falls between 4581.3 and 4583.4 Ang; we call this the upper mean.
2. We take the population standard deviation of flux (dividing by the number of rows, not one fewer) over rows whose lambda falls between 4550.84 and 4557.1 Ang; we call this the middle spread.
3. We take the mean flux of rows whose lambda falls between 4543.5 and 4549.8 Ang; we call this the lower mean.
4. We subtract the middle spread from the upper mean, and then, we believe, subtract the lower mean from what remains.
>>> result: -1.4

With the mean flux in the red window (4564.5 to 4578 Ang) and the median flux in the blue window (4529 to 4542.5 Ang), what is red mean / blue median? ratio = 1.03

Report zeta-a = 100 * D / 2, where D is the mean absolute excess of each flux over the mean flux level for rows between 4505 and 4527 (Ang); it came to 75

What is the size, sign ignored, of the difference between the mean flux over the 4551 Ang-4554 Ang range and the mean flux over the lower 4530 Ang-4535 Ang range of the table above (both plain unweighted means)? 5.6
